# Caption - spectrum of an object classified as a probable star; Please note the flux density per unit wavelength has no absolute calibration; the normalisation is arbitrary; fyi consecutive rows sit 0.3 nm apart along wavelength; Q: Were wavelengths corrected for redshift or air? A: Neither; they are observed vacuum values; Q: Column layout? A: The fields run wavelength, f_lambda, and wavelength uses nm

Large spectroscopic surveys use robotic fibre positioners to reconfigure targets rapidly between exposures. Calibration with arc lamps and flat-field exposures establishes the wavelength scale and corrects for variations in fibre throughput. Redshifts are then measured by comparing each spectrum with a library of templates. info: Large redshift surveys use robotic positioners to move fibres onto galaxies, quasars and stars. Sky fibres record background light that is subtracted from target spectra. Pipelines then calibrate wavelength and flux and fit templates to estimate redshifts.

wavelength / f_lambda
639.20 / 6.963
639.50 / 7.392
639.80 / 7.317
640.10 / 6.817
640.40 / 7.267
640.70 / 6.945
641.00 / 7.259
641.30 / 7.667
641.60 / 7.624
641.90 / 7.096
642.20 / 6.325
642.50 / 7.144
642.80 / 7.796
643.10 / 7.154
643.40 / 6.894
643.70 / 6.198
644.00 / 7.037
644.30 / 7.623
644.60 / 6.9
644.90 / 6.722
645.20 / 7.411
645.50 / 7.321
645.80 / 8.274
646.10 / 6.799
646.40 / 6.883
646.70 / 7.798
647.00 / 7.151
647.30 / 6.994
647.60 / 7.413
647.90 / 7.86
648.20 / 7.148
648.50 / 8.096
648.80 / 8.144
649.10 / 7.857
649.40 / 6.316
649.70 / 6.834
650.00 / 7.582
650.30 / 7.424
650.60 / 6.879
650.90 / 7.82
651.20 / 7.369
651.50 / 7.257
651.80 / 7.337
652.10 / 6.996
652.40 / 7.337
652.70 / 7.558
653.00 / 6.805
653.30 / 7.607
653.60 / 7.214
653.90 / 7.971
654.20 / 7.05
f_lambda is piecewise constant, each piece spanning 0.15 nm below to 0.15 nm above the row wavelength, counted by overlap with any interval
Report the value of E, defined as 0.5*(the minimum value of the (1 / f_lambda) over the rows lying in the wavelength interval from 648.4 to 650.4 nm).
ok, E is 0.0614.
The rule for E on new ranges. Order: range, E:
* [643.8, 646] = 0.0604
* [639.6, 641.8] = 0.0652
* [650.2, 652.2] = 0.0639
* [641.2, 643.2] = 0.0641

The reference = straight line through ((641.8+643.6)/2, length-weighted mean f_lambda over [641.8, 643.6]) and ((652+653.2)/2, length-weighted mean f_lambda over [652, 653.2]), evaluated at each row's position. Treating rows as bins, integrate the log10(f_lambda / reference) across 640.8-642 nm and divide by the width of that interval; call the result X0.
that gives 0.023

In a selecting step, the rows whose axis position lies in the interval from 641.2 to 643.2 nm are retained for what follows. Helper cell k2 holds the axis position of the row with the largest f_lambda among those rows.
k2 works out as 642.80 nm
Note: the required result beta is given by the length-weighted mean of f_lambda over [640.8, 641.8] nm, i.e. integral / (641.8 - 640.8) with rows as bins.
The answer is 7.47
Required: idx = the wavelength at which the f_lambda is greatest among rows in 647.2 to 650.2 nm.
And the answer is 648.80 nm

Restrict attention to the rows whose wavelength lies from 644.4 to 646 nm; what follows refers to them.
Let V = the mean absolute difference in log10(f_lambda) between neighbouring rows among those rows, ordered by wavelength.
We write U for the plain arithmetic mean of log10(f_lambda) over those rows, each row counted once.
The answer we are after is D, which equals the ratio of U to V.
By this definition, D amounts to 31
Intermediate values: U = 0.864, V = 0.028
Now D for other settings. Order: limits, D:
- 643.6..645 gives 23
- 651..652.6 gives 65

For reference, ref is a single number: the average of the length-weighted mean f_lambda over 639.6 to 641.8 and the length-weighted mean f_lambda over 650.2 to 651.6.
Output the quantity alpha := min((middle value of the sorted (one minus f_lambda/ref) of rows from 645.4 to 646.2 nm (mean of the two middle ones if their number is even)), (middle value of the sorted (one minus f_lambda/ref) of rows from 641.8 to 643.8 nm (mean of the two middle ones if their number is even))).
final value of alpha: -0.001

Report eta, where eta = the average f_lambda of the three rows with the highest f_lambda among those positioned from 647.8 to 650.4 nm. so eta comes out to 8.03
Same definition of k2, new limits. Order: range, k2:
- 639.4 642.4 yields 641.30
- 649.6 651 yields 650.90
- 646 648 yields 647.90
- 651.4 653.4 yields 653.30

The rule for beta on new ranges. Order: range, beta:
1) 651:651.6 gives 7.36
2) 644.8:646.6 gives 7.26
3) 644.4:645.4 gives 7.06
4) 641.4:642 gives 7.41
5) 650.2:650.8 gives 7.18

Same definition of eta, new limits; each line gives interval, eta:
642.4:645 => 7.52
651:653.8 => 7.51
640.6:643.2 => 7.70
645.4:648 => 7.98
